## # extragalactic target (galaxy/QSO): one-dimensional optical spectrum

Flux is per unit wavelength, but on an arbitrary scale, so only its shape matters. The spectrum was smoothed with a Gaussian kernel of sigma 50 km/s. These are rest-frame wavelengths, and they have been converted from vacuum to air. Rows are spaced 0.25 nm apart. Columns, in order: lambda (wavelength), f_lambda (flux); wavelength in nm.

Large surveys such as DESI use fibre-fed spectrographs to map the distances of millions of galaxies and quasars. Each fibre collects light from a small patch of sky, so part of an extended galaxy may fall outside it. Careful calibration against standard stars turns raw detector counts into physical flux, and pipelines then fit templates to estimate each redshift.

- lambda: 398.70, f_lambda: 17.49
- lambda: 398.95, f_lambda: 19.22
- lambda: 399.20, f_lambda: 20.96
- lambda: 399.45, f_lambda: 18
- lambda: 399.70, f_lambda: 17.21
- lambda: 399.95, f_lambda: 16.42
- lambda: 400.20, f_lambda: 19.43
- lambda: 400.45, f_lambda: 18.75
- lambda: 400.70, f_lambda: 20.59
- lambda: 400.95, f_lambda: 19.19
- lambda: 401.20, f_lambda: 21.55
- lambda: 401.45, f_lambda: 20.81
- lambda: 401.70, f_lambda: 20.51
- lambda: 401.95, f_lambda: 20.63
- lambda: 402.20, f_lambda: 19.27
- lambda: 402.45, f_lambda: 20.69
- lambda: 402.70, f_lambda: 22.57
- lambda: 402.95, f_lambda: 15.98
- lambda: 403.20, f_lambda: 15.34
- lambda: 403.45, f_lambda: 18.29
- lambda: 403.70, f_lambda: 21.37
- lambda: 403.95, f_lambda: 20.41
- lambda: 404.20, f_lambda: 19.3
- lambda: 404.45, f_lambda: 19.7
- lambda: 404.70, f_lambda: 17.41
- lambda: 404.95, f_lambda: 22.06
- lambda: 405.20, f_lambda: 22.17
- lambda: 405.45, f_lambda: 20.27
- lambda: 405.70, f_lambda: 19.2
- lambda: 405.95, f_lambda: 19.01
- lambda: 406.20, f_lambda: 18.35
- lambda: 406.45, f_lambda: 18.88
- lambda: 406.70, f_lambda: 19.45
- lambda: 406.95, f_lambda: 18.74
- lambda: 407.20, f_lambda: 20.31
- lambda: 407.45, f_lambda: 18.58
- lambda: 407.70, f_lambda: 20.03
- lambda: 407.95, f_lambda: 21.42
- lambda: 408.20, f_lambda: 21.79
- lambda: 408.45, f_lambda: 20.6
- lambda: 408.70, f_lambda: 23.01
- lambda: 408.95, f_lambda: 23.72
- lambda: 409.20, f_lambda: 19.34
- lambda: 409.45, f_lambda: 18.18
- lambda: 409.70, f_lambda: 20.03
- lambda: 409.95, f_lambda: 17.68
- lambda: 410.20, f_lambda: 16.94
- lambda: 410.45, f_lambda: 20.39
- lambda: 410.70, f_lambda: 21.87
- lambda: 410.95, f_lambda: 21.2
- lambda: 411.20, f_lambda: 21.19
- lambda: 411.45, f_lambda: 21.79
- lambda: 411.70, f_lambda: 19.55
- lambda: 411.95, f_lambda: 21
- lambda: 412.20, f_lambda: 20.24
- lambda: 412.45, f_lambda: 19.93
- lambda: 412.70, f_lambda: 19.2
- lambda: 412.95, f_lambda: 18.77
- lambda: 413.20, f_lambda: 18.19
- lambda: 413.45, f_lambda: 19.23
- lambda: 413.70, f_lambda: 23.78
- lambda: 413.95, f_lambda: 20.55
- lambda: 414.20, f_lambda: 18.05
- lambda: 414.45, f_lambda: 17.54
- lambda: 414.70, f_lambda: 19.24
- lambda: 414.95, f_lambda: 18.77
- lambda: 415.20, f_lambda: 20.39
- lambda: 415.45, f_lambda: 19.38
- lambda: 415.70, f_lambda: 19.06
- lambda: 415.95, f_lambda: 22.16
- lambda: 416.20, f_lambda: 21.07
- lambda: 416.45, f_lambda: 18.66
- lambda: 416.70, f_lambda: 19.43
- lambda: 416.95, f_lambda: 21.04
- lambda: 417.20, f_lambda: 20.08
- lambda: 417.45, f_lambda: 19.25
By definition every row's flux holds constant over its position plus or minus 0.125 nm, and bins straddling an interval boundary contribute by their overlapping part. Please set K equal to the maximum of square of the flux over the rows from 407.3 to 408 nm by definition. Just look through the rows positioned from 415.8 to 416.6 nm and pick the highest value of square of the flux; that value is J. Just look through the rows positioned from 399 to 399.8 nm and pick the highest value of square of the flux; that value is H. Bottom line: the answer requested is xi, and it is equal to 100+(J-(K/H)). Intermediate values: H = 439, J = 491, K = 459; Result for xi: 590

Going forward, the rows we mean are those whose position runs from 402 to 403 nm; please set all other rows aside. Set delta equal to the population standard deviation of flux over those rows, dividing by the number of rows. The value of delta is 2.4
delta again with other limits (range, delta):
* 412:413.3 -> 0.7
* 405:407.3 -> 1.1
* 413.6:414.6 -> 2.5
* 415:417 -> 1.1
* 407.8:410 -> 1.9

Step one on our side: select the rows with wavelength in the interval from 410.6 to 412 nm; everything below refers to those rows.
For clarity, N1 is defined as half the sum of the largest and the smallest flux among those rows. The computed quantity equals 20.7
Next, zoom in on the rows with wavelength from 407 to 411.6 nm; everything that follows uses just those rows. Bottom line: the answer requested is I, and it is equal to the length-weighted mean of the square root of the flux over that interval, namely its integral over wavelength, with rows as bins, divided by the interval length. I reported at 4.51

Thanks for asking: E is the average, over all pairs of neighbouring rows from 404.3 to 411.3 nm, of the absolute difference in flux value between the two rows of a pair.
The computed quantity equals 1.47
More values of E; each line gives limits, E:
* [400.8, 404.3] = 1.81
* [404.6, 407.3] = 1.20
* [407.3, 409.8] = 1.66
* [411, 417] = 1.44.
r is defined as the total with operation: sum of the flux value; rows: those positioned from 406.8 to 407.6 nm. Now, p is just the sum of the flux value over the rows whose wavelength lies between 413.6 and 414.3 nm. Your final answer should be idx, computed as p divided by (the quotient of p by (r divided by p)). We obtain 0.92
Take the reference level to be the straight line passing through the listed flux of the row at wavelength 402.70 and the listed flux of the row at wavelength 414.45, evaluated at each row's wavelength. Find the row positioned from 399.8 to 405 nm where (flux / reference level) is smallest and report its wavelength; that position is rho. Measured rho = 403.20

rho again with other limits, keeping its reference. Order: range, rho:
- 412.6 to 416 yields 414.45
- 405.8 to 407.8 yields 406.20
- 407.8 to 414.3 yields 410.20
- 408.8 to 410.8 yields 410.20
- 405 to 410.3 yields 406.20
